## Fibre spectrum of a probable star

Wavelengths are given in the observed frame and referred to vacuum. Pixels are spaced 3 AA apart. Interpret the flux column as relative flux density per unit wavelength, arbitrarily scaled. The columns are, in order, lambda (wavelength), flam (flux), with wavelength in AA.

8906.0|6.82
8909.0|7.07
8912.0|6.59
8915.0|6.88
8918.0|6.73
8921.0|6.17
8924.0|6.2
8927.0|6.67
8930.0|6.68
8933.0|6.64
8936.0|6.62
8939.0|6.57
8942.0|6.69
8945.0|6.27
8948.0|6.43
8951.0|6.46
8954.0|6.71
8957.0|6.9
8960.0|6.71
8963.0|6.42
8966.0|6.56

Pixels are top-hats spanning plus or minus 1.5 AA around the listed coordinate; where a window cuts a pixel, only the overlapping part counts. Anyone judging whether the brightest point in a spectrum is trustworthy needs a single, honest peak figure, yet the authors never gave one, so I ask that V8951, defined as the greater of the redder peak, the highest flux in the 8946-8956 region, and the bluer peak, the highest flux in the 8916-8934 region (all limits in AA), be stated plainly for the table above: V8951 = 6.73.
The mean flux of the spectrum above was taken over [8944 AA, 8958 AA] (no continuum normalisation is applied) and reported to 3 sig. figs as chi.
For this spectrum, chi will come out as 6.55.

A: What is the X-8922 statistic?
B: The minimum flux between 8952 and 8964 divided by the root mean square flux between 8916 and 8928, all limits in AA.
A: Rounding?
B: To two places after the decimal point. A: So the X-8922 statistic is 1.00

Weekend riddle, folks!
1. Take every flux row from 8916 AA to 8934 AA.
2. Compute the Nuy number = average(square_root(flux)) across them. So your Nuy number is 2.55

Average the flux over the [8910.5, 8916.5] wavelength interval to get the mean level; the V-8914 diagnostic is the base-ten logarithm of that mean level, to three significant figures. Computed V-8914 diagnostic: 0.828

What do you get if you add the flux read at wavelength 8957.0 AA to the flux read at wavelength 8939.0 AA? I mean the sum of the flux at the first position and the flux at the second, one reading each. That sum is 13.5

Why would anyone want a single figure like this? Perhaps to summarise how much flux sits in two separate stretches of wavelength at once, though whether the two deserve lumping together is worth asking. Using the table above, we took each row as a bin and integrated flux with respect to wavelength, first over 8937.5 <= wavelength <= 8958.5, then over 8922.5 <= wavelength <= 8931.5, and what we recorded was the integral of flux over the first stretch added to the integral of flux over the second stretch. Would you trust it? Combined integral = 197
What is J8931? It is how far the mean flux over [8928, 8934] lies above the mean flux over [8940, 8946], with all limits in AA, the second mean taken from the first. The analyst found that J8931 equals 0.2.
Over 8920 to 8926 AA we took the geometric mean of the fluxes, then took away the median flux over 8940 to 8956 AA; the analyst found -0.28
